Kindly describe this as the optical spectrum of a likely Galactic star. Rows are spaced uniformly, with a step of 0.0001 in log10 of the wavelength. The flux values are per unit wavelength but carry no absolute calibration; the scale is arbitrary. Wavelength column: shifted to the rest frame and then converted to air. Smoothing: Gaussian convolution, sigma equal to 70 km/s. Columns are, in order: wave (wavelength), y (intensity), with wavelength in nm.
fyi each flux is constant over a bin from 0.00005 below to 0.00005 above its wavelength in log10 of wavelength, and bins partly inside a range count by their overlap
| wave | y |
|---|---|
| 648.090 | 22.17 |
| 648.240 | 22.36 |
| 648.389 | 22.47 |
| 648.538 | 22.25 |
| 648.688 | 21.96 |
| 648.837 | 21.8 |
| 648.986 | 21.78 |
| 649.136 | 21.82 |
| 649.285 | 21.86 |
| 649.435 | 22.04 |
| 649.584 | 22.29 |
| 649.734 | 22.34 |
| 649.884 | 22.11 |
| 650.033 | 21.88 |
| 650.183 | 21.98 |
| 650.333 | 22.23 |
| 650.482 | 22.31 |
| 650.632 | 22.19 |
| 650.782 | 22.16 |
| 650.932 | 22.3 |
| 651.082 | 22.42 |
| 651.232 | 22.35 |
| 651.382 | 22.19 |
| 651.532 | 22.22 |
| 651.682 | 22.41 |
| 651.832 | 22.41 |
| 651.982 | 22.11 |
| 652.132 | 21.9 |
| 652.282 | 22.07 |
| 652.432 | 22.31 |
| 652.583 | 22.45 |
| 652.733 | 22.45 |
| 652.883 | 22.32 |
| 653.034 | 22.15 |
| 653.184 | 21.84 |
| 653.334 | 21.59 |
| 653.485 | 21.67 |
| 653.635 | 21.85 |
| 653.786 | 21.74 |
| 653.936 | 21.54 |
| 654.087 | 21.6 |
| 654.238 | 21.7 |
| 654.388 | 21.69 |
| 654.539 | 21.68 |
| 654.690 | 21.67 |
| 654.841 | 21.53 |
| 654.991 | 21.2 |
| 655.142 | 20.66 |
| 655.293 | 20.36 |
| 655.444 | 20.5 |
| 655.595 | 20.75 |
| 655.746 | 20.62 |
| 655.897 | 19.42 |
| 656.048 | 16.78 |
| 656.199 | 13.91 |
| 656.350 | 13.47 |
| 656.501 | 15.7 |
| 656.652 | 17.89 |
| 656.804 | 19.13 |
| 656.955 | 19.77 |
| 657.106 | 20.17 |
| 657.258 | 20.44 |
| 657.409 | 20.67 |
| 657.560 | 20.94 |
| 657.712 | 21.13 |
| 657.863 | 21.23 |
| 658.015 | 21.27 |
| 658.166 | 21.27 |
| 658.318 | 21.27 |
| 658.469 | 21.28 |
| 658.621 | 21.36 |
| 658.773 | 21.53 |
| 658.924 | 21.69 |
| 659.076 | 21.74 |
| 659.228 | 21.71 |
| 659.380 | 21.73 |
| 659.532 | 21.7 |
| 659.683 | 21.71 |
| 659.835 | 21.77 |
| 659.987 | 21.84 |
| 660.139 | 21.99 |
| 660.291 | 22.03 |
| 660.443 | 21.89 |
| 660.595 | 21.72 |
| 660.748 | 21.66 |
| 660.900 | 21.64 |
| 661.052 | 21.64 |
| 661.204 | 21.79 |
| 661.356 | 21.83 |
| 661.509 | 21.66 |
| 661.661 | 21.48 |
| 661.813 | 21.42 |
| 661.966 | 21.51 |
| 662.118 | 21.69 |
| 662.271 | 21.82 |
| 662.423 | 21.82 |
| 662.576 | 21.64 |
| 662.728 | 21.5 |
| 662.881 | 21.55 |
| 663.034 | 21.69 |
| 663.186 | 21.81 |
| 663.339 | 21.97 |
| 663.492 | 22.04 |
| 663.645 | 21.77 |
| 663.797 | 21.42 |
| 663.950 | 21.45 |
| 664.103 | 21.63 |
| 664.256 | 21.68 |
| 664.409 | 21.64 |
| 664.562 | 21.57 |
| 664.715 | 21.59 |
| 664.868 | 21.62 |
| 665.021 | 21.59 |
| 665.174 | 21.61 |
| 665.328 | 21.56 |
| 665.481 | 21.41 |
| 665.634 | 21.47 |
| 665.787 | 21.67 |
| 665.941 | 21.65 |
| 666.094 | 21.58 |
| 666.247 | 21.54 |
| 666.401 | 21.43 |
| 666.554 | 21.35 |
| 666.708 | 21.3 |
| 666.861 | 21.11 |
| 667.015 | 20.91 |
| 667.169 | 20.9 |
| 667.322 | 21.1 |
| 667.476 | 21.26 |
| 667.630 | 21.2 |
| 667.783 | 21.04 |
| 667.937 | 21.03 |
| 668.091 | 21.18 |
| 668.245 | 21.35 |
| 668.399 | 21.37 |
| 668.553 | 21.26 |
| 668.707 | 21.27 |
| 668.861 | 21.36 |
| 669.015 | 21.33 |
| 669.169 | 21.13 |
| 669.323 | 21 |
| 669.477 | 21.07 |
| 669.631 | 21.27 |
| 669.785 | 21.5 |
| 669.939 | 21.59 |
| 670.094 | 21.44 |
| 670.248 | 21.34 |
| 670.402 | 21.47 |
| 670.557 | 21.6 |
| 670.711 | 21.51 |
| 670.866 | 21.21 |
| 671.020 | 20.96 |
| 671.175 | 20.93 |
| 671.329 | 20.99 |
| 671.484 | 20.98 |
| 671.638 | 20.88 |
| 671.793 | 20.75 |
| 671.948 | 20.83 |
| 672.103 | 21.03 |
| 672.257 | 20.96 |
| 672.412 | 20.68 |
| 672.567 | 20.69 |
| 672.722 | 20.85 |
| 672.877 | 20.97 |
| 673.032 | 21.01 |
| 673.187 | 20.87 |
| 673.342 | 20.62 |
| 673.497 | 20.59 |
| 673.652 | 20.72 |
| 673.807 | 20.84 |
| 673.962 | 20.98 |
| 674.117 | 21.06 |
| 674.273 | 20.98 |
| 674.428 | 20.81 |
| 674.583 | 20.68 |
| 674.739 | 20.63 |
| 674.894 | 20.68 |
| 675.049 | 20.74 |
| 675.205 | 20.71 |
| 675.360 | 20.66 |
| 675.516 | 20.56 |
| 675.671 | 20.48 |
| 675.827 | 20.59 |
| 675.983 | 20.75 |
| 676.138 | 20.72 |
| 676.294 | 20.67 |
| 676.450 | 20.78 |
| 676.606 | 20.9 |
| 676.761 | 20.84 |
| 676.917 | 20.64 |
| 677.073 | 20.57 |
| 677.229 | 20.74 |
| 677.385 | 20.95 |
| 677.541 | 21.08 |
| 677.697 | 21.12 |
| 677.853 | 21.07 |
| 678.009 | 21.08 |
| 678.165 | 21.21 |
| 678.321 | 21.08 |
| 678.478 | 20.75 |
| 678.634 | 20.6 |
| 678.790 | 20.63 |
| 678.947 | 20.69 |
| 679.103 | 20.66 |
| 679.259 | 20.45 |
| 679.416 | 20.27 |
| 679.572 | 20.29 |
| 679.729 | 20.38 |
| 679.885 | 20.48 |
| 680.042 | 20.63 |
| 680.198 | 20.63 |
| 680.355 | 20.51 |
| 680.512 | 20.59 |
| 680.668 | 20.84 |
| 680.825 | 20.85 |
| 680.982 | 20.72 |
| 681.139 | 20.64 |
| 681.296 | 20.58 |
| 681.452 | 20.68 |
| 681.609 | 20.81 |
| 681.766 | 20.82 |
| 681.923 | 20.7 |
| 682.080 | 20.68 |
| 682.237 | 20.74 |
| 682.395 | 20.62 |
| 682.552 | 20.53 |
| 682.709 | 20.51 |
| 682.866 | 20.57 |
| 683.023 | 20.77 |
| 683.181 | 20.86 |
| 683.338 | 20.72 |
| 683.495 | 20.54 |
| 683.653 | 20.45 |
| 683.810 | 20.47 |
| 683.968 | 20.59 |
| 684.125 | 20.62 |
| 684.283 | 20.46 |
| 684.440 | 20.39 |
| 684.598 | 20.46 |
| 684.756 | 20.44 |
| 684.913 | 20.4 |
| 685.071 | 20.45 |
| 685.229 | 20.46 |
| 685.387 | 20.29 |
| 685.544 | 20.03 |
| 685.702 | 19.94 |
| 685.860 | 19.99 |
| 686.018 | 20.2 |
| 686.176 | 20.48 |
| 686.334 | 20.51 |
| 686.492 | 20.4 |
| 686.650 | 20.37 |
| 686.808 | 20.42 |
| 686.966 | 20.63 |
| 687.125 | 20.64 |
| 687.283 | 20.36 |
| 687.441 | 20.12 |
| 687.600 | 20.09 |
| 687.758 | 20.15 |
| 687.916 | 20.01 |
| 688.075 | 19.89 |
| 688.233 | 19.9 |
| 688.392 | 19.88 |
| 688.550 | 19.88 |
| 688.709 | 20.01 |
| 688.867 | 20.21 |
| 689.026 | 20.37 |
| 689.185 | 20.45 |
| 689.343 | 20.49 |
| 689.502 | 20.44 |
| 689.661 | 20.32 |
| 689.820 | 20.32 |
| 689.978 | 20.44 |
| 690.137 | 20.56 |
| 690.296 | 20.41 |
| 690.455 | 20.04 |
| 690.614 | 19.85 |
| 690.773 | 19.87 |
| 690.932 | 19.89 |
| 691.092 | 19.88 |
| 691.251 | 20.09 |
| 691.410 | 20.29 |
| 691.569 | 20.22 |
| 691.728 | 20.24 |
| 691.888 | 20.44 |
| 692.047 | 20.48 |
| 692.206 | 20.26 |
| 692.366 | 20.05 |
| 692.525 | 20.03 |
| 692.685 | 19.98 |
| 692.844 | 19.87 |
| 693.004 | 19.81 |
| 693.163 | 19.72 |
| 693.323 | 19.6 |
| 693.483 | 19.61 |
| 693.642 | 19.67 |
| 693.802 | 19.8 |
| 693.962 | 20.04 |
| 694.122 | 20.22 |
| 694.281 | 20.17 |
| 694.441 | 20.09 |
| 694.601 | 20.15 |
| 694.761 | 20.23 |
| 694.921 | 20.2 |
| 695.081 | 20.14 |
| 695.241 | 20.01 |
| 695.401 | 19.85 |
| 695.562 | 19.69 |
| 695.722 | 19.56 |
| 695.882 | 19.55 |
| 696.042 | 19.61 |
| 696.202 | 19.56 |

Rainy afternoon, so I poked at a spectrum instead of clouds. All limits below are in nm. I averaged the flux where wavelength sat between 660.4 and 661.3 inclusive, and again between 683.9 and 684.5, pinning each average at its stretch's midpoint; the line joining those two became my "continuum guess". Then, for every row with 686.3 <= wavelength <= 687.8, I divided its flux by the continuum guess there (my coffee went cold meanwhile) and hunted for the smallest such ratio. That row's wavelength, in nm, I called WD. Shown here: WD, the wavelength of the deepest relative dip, 687.600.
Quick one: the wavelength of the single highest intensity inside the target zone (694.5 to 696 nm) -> 694.761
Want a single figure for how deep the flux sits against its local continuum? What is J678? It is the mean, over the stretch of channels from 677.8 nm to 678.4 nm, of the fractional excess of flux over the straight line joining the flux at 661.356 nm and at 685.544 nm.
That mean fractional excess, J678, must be 0.026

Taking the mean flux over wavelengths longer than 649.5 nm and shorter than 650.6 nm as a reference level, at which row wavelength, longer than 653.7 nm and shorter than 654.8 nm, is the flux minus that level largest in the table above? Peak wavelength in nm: 653.786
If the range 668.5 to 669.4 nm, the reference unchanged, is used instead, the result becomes 668.861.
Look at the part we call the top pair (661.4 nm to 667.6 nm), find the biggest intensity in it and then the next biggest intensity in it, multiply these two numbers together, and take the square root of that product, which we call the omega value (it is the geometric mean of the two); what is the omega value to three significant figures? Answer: 22.0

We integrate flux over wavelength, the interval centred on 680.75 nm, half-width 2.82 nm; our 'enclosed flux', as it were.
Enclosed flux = 117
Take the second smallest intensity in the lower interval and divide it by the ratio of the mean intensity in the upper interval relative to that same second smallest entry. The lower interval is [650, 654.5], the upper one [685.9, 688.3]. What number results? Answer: 23.0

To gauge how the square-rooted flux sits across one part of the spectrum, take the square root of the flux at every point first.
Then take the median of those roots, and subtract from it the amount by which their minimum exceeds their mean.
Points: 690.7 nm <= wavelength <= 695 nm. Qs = 4.53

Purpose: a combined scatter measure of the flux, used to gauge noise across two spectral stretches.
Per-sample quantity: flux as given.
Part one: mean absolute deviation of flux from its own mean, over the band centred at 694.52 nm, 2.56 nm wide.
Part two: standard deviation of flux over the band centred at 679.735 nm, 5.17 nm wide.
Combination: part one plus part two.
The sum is 0.46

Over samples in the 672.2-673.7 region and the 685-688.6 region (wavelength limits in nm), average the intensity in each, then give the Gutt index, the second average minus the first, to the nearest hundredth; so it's -0.57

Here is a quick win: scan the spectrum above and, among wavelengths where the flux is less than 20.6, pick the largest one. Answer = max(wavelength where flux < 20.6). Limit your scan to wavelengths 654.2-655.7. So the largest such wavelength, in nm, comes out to 655.444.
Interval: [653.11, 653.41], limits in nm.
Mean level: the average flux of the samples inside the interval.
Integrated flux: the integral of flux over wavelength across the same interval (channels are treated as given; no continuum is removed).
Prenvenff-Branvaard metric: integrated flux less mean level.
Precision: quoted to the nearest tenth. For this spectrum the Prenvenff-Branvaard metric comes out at -15.2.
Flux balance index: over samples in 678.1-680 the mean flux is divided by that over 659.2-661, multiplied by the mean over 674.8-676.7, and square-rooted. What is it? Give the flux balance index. 4.43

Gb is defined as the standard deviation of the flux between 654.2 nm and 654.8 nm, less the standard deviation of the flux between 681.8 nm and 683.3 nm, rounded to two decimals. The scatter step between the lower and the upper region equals -0.10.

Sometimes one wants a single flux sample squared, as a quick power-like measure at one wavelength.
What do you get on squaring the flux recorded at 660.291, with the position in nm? 485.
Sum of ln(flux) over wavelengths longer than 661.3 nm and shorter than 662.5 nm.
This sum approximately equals 24.6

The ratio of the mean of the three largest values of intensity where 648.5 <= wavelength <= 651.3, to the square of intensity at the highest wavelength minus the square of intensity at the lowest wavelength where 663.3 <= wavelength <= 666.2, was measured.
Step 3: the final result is -1.3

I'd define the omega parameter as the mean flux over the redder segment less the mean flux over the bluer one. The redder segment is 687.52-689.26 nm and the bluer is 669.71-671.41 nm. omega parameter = -1.25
